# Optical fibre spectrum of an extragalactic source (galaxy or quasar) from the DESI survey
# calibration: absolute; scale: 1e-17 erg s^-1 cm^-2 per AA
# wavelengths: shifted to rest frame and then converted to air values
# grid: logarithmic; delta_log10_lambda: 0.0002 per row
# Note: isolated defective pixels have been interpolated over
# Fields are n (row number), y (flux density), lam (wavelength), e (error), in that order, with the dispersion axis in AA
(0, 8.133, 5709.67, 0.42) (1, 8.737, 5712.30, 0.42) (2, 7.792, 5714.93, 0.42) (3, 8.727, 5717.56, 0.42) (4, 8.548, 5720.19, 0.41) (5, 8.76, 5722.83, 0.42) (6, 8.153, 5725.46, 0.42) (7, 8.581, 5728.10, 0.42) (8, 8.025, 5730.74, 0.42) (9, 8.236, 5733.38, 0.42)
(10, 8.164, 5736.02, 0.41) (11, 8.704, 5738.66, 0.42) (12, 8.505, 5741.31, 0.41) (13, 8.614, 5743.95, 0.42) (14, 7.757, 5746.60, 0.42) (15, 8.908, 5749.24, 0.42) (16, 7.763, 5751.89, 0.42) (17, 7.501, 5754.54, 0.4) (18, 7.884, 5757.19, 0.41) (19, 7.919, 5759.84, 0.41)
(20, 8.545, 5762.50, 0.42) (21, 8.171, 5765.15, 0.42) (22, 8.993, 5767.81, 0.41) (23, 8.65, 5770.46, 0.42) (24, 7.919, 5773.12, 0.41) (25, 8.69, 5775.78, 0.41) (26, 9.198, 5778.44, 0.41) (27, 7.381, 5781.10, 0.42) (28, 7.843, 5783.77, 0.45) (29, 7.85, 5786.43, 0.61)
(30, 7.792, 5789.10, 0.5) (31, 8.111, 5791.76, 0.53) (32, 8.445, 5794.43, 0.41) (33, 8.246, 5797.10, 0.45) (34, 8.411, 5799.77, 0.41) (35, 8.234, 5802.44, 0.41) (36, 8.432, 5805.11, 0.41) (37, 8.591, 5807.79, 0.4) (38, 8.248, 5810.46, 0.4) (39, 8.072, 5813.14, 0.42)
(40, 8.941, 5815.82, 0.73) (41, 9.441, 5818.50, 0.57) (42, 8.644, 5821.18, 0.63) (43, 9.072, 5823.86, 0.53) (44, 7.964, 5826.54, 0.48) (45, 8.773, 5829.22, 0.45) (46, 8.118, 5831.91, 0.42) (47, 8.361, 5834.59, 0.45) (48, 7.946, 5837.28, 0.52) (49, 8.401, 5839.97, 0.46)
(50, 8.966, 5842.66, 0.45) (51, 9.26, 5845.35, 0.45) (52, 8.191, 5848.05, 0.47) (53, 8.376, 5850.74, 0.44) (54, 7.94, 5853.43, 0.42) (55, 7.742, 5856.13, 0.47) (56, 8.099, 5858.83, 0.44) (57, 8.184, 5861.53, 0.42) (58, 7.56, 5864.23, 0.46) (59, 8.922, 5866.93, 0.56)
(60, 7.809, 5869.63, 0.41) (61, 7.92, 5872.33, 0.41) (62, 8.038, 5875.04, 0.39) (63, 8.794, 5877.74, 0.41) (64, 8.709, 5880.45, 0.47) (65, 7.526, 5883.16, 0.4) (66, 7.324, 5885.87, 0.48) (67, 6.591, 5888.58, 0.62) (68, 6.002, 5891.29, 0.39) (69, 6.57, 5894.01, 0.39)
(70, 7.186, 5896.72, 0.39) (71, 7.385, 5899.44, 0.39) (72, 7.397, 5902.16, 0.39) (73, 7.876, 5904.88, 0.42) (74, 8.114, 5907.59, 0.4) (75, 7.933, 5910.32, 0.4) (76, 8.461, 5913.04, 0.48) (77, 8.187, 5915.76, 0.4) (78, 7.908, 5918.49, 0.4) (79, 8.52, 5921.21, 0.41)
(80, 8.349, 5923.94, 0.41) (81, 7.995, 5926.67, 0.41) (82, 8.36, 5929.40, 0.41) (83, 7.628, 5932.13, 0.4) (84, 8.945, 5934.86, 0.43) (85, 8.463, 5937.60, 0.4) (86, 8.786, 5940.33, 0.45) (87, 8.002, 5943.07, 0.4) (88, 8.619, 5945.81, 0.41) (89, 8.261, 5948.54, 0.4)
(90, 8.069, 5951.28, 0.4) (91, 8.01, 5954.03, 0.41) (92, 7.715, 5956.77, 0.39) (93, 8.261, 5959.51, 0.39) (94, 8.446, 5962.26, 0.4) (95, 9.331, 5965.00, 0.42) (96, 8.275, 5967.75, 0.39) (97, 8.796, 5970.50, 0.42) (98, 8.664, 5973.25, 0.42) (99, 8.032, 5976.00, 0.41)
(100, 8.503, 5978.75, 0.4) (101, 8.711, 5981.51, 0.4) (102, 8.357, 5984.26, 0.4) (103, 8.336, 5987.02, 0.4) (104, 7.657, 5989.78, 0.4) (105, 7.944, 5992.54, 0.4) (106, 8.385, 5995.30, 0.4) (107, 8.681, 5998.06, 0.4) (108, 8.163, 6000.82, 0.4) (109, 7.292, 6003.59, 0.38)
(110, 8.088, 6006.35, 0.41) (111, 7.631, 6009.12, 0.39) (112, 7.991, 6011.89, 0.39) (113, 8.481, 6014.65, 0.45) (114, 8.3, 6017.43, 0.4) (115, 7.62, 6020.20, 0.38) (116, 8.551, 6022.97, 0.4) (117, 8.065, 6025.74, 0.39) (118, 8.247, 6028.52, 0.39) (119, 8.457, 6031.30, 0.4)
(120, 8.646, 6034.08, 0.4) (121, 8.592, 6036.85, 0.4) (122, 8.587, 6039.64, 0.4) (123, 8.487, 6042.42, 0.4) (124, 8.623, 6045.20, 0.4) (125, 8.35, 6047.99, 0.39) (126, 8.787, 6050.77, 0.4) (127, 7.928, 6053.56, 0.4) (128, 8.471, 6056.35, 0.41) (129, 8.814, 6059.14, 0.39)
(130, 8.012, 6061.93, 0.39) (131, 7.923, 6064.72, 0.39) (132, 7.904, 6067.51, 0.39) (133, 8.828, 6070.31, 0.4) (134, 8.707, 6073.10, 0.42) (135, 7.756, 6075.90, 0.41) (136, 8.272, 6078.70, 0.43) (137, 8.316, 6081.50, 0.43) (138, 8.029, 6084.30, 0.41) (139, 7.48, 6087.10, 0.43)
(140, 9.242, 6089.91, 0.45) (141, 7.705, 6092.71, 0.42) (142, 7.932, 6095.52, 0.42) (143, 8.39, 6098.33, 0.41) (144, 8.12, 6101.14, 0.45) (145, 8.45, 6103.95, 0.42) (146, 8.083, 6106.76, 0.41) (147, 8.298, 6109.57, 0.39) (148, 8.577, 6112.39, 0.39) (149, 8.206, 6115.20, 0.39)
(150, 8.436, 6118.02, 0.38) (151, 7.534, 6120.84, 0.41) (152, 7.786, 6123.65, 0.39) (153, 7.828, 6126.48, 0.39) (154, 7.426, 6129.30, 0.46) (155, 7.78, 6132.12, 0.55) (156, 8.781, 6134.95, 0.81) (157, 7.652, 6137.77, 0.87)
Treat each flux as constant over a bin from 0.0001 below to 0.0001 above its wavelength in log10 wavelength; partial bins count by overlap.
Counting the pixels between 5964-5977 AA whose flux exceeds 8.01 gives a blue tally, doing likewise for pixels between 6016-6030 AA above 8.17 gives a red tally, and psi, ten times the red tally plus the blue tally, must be 35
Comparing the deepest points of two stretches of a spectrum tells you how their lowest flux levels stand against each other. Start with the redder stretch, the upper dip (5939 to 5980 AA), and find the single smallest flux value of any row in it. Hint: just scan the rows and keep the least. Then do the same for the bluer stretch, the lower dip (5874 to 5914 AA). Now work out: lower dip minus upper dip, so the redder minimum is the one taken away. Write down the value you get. -1.7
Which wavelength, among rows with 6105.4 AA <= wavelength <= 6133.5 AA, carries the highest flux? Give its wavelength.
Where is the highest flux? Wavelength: 6112.39 AA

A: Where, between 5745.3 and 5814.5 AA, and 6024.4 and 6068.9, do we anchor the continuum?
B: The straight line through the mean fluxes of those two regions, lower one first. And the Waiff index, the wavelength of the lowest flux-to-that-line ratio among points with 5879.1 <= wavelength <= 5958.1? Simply 5891.29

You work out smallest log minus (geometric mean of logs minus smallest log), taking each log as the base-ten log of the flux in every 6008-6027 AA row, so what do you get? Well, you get 0.856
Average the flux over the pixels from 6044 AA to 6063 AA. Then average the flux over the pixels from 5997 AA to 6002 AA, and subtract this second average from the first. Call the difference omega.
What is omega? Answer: 0.0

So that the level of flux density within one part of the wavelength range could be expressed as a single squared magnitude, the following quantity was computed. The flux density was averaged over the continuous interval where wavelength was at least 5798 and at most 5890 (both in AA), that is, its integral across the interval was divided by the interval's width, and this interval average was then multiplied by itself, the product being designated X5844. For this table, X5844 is 68.6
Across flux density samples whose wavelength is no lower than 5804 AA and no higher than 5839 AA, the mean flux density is 8.51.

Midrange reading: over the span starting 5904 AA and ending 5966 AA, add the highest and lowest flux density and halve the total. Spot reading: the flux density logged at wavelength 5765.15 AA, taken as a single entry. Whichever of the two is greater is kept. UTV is 8.48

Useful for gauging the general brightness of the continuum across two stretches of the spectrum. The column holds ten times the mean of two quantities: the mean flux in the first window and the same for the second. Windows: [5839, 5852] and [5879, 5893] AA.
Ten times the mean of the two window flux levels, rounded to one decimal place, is 79.3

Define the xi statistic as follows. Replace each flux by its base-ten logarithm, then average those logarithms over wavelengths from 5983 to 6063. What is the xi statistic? 0.917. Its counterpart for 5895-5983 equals 0.914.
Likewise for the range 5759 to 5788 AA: 0.917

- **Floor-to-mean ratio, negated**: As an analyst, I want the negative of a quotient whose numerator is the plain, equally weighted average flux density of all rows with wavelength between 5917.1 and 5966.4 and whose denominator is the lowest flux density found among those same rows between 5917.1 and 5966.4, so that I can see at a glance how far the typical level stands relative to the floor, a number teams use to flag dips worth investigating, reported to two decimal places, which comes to -1.09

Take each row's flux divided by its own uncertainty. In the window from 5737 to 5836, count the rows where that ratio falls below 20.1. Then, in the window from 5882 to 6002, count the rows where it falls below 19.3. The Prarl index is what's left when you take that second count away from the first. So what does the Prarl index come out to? 11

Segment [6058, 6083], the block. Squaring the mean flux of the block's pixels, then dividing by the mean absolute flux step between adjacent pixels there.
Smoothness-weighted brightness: 158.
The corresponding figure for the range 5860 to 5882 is 114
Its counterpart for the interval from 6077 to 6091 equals 103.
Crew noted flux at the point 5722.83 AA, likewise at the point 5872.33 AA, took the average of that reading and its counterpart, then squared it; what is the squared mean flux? 70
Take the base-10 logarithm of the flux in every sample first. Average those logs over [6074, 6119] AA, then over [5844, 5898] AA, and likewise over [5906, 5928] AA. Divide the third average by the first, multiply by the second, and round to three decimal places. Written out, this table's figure 0.891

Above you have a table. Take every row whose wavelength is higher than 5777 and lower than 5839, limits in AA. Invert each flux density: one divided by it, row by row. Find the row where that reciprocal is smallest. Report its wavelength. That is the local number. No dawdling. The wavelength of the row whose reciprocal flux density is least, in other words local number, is 5818.50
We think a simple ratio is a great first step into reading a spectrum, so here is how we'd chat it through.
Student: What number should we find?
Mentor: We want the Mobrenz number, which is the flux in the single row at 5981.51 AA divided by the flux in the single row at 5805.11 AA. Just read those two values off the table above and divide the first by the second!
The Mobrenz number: 1.03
